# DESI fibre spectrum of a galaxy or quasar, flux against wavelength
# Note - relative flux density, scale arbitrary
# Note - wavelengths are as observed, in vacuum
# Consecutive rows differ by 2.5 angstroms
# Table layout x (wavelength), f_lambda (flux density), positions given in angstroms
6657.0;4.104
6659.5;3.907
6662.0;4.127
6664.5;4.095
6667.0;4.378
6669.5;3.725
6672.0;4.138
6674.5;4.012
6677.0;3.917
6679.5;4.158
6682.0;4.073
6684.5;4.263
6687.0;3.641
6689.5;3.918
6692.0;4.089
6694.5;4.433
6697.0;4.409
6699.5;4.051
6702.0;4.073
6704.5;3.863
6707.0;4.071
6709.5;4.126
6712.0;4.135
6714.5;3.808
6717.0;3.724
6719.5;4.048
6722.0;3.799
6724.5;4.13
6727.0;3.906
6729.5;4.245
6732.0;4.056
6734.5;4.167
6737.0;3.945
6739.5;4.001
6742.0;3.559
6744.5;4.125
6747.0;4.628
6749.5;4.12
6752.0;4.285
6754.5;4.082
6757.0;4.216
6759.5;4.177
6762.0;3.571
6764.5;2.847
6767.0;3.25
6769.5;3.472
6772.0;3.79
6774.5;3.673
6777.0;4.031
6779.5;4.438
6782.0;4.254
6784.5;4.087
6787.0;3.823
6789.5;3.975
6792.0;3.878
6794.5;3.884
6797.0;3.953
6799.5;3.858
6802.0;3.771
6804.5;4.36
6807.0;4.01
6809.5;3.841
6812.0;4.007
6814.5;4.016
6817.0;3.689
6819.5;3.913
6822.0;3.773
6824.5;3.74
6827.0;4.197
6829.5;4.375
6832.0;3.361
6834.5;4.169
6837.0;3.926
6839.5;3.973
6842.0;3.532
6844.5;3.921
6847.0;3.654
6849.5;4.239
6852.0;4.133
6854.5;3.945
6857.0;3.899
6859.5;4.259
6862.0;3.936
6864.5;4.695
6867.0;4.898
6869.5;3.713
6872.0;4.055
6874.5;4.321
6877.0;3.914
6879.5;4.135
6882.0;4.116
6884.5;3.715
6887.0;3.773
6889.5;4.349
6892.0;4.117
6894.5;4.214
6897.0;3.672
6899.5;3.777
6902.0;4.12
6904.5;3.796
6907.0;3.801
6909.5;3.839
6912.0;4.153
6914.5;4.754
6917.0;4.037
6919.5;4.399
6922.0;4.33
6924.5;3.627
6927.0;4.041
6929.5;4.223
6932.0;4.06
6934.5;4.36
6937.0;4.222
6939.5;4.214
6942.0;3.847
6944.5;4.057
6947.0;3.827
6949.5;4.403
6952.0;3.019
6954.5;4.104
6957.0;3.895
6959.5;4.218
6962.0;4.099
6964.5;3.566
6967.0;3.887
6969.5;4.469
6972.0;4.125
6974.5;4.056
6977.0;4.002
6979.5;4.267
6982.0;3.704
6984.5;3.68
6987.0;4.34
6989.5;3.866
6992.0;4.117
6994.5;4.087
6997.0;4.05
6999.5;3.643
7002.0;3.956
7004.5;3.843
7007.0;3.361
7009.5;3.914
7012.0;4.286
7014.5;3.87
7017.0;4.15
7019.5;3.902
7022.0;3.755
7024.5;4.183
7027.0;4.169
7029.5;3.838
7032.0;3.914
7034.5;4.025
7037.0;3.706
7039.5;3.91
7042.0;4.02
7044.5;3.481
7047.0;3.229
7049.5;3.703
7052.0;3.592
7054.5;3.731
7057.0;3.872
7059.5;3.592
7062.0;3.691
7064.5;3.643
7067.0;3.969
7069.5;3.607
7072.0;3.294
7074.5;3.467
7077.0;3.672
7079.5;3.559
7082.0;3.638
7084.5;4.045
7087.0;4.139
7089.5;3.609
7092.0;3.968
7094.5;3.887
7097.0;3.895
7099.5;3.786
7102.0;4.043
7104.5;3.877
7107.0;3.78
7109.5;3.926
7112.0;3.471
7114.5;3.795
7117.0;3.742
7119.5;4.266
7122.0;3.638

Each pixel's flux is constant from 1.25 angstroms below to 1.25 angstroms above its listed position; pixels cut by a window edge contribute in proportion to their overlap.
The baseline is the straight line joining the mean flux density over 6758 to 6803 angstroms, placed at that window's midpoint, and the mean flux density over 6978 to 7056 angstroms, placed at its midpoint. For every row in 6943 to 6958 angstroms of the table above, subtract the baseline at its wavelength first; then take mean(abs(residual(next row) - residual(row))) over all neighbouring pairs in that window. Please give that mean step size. 0.70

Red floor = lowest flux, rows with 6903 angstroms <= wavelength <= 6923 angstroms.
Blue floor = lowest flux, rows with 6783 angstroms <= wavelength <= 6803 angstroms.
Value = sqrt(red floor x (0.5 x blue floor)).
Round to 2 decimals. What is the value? 2.68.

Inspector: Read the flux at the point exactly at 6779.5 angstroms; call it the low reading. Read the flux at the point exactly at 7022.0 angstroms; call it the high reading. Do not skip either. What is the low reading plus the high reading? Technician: 8.2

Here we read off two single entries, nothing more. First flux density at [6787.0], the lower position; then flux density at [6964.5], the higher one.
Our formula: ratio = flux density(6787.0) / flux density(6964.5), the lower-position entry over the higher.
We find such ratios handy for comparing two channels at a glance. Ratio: 1.07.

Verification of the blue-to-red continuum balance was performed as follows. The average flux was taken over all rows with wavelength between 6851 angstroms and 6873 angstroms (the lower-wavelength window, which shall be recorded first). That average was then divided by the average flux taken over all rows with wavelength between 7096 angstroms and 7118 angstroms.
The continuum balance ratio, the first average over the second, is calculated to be 1.09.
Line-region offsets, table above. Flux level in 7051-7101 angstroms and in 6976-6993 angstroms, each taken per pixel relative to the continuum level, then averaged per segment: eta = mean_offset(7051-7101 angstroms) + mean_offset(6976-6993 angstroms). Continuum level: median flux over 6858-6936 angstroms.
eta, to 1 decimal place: -0.5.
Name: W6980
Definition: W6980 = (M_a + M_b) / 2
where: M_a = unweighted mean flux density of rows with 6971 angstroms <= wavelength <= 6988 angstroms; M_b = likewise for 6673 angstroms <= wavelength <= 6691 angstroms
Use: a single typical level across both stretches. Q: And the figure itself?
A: 4.01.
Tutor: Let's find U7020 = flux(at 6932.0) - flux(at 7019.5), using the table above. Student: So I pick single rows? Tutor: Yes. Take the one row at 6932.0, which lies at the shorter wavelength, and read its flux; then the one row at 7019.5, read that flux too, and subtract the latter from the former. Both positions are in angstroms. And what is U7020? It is 0.16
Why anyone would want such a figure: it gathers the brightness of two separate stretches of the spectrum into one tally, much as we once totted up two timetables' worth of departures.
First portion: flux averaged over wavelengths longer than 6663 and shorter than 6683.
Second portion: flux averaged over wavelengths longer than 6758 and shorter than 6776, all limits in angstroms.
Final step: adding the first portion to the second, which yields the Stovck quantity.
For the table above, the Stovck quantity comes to 7.6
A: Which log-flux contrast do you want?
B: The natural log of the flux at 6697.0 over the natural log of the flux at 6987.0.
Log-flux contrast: 1.01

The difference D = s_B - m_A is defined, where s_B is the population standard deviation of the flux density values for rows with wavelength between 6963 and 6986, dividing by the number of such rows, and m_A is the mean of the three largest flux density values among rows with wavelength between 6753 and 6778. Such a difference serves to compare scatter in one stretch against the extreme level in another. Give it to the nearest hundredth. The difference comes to -3.88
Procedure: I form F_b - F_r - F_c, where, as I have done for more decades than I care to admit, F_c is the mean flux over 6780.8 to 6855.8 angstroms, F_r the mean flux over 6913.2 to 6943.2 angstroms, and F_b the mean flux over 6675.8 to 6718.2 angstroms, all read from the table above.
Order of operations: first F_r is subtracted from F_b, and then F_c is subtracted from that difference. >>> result -4.07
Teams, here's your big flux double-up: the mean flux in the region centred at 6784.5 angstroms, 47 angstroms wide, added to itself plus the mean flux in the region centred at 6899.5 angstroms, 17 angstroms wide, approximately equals 11.6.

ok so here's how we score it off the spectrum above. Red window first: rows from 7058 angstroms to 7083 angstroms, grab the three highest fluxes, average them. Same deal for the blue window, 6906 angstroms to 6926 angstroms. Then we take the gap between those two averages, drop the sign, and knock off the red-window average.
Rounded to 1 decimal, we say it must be -3.1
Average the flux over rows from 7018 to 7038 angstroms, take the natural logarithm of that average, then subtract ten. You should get -8.63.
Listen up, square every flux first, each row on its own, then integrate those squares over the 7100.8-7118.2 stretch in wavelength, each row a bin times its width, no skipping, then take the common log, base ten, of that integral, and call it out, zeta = 2.40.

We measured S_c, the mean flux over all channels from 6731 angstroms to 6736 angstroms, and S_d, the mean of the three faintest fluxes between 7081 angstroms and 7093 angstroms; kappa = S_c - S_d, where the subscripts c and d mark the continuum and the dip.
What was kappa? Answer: 0.37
